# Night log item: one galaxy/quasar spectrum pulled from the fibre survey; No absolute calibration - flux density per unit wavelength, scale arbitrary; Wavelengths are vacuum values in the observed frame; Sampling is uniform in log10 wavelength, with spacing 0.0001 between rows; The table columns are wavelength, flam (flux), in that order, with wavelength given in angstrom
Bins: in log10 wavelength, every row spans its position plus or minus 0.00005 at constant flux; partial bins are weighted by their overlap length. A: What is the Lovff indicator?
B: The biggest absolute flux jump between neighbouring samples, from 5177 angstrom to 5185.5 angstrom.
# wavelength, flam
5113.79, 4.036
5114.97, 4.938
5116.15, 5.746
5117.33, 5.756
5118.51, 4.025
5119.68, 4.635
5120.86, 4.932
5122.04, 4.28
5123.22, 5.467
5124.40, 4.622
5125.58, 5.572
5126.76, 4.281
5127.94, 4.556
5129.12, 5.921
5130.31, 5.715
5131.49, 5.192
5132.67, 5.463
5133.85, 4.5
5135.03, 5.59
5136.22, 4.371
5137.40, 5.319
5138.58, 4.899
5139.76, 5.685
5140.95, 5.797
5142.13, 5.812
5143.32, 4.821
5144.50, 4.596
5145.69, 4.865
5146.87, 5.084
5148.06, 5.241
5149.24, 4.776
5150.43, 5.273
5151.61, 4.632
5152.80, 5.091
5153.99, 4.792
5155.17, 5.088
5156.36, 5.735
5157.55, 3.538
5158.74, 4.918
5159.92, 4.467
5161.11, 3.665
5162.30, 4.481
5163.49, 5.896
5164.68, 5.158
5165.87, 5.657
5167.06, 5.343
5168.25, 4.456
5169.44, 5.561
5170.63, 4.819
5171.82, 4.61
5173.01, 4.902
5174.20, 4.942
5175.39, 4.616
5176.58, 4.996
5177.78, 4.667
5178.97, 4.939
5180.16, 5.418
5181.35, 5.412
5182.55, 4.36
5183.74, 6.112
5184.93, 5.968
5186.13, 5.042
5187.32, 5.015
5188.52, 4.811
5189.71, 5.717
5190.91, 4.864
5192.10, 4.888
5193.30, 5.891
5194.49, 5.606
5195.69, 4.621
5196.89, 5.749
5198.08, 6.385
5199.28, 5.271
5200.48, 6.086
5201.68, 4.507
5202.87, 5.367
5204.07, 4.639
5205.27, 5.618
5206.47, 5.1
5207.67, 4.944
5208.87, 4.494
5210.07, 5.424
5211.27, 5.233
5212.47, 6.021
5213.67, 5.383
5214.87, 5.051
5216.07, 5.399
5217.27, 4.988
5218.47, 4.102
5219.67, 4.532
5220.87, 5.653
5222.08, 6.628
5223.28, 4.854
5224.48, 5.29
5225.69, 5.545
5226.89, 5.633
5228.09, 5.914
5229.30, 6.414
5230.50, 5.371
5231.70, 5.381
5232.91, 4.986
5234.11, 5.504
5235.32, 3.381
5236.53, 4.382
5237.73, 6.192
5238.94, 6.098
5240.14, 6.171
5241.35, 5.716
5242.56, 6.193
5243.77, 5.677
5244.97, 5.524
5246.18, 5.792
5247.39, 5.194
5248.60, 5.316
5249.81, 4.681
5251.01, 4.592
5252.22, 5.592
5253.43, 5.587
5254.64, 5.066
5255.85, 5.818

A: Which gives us 1.8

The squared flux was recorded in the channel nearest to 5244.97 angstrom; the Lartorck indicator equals 31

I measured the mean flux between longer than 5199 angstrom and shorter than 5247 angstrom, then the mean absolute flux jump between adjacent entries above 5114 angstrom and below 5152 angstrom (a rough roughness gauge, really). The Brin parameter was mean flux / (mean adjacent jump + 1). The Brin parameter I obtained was 3.26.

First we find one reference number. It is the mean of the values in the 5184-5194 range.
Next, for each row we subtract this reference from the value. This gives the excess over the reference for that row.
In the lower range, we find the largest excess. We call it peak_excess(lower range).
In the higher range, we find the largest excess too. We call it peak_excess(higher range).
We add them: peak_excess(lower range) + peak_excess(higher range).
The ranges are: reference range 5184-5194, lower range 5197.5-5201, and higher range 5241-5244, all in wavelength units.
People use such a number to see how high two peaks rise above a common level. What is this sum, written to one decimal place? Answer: 2.0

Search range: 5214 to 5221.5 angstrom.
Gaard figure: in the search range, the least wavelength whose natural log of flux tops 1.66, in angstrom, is 5216.07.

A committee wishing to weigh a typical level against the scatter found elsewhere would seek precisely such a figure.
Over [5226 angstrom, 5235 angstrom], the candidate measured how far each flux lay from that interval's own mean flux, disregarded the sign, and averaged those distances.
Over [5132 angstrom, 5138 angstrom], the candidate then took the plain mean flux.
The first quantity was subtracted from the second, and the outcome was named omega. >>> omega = 4.72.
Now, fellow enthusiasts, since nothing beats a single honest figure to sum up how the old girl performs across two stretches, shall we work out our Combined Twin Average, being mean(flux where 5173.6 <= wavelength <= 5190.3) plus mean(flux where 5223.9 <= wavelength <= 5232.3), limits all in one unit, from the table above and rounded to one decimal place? 10.8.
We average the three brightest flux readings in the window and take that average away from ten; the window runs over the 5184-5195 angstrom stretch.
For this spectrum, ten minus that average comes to 4.14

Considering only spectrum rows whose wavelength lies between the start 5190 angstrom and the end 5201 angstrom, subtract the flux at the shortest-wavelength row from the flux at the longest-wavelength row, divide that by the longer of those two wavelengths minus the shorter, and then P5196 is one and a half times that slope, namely 0.19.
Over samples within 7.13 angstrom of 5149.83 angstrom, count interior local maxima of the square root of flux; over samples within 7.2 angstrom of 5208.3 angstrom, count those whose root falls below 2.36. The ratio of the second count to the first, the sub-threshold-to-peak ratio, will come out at 3.33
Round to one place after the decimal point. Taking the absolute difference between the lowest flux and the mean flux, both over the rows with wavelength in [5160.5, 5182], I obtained 1.3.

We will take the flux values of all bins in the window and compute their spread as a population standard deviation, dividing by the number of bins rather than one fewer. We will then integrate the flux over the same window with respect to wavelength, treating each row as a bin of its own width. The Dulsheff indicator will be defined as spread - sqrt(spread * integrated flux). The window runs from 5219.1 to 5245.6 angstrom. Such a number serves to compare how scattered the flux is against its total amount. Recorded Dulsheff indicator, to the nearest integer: -10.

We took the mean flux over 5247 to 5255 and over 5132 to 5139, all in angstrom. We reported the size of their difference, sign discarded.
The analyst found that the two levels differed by 0.12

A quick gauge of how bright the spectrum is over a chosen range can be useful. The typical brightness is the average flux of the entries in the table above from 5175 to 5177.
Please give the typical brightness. 4.8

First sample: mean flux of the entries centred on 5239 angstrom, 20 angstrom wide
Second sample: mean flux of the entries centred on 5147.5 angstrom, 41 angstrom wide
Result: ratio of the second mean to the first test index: 0.921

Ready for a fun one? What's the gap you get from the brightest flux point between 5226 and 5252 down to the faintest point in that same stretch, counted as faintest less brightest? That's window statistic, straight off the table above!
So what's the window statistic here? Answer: -3.0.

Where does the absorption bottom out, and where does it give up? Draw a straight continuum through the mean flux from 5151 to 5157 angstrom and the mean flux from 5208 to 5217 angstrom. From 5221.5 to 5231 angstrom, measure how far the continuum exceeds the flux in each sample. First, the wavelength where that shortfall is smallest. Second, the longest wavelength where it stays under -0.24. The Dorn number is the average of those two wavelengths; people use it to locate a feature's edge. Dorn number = 5225.7 angstrom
